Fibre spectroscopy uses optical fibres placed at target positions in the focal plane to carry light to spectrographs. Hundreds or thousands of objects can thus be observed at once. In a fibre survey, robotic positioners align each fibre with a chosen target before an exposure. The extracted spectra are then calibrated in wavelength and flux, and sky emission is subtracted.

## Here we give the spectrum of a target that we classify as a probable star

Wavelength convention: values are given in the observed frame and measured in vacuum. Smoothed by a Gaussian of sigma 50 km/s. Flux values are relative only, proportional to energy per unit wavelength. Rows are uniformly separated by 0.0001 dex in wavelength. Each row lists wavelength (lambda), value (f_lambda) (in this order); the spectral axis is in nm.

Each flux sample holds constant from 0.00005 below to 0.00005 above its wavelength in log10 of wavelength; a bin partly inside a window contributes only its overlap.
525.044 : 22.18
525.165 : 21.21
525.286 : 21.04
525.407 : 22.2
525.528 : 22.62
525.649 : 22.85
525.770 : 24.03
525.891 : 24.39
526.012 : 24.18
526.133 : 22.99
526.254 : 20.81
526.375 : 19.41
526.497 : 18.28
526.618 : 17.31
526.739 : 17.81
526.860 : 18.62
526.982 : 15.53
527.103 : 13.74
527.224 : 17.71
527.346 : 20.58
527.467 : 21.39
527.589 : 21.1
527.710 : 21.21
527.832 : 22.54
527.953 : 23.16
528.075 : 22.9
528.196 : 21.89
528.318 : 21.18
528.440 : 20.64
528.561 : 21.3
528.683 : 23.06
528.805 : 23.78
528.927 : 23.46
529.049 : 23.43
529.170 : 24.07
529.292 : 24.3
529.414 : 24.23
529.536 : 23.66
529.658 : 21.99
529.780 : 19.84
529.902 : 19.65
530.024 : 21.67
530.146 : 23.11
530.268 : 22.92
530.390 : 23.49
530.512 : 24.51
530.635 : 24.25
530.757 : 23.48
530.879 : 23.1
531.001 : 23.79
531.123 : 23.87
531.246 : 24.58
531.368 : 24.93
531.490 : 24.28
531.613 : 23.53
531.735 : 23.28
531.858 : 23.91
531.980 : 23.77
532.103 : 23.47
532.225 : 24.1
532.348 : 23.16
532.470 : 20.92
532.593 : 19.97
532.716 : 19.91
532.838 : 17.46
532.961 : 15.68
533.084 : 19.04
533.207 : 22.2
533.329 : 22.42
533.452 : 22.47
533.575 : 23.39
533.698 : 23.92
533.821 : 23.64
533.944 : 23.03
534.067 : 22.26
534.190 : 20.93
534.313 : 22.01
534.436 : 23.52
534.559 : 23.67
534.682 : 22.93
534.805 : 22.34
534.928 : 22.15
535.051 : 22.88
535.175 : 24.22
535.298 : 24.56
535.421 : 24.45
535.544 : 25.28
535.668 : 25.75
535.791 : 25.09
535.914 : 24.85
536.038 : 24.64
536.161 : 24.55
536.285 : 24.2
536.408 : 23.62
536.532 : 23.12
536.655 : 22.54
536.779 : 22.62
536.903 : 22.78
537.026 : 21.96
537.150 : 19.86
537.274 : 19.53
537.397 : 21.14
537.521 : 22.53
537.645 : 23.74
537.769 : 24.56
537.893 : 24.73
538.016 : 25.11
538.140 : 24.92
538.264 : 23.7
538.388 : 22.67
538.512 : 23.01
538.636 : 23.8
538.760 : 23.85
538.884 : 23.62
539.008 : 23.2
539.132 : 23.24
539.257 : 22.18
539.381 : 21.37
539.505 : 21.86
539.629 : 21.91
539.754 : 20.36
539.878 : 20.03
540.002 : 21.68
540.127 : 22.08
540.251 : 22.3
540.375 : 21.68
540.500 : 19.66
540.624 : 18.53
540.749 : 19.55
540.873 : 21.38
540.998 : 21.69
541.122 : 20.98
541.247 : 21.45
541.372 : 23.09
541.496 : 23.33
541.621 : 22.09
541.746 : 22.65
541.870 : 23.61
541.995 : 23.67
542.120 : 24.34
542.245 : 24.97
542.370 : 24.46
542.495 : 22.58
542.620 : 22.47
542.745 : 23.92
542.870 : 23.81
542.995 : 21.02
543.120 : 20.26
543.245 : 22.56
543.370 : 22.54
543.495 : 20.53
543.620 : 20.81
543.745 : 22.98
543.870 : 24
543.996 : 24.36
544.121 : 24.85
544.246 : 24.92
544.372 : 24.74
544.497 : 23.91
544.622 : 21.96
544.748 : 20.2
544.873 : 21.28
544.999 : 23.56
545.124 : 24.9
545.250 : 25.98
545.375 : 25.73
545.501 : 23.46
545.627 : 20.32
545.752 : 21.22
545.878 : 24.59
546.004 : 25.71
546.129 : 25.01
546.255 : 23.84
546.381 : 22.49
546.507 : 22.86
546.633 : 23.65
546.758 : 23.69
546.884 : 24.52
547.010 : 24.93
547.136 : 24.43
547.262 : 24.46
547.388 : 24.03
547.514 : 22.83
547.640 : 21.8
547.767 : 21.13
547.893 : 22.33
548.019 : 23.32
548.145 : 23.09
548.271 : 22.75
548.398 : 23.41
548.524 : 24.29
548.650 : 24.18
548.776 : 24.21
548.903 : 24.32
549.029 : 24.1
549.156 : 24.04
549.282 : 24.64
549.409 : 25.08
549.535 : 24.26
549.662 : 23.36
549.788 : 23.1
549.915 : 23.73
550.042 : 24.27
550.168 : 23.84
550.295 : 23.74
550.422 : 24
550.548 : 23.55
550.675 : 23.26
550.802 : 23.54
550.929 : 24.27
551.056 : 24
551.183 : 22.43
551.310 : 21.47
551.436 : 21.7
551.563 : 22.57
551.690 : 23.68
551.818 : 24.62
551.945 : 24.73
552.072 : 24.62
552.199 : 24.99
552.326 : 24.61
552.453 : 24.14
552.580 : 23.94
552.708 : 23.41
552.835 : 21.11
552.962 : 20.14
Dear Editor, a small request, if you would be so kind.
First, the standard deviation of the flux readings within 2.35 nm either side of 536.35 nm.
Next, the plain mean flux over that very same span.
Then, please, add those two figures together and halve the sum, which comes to 12.4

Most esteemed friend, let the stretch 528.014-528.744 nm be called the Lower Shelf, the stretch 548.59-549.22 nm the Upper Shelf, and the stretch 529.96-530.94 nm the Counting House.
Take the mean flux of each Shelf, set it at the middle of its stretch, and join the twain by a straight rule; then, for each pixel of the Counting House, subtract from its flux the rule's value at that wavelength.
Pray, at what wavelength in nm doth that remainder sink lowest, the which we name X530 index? 530.024 nm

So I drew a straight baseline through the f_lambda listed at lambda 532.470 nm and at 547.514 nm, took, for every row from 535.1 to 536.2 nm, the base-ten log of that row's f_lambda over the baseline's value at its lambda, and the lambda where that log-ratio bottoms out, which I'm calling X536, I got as 535.175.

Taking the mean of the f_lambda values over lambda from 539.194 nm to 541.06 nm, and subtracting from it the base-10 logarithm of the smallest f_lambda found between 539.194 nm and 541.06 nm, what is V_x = 19.8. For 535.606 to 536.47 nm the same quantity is 23.3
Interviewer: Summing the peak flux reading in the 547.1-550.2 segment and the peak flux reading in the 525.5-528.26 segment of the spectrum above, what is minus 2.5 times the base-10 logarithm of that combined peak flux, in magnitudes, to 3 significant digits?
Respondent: -4.24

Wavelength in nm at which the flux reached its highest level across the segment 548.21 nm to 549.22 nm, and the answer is 548.903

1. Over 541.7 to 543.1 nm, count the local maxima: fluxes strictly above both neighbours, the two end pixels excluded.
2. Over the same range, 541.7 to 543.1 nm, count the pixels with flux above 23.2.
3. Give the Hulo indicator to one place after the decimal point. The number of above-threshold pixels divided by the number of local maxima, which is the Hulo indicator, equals 3.5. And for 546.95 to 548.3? 2.5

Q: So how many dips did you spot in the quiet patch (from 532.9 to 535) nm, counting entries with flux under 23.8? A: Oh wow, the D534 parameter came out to 16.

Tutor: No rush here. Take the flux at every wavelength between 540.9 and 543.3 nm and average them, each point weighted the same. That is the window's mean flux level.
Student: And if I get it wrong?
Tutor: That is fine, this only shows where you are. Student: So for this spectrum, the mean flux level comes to 22.8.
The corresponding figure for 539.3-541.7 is 21.3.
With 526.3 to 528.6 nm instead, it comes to 19.8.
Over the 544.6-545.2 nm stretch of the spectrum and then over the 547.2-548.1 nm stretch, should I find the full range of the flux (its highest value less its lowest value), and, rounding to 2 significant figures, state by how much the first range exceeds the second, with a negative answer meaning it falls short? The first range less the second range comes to 1.4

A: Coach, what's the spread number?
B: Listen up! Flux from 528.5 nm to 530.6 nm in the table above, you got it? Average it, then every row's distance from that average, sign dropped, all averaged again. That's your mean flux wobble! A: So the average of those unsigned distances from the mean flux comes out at 1.15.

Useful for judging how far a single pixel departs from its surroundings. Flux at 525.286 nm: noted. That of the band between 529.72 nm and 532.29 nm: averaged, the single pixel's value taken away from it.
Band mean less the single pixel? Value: 2.3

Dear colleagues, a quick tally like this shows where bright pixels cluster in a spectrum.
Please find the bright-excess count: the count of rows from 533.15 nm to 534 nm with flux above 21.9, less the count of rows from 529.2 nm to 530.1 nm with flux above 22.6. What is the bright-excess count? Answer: 4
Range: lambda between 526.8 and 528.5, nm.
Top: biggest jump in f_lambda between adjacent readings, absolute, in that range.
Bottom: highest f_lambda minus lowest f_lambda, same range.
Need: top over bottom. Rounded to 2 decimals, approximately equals 0.42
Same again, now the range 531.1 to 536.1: 0.33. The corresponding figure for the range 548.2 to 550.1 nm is 0.39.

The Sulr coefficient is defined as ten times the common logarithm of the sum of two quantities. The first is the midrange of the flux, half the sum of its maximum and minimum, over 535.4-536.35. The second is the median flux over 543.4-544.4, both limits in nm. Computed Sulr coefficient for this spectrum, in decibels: 16.9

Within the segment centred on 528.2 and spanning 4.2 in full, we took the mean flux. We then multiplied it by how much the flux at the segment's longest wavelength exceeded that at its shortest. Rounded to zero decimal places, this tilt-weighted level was -1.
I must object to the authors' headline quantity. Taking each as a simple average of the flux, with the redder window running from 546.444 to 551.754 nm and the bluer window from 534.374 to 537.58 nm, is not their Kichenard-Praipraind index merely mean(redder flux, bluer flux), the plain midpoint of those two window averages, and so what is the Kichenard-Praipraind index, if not 23.4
